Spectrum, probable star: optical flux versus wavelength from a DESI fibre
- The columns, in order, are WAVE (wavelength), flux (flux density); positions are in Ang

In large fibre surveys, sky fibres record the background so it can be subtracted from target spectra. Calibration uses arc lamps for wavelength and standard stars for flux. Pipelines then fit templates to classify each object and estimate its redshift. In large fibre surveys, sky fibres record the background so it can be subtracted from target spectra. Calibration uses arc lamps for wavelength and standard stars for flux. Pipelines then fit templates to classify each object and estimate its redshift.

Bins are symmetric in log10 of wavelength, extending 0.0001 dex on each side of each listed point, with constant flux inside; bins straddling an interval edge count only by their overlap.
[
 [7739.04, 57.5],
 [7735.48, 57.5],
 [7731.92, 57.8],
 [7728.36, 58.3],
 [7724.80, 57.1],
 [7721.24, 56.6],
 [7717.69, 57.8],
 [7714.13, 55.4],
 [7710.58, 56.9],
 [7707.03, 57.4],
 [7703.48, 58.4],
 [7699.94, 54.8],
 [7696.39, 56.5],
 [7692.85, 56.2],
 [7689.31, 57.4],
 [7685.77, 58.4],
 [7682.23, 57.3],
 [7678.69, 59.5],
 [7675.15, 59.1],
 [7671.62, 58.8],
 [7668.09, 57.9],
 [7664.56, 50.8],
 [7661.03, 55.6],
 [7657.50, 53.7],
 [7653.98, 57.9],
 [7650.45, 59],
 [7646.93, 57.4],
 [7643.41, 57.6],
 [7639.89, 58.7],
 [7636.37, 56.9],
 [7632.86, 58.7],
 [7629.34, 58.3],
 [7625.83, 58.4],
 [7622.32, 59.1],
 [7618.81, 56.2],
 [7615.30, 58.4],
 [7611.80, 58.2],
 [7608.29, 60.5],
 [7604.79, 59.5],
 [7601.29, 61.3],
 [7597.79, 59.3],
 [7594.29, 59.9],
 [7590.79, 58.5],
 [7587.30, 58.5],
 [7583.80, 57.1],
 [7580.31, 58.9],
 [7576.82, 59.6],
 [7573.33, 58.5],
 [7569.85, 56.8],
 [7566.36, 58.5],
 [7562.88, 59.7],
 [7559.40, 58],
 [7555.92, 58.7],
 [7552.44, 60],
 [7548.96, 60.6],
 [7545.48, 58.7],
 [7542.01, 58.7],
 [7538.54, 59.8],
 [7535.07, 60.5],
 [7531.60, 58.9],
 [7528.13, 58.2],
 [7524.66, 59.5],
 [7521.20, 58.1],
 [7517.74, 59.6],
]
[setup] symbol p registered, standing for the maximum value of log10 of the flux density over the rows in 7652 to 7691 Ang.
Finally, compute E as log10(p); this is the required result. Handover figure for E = 0.2491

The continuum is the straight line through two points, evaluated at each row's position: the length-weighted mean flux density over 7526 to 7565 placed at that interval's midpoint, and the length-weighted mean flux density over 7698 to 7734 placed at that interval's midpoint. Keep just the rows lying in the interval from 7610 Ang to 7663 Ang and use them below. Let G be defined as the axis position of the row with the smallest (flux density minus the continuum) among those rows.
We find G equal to 7657.50 Ang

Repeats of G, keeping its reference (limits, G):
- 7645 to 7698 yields 7664.56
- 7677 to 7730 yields 7699.94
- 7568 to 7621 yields 7569.85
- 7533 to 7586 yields 7569.85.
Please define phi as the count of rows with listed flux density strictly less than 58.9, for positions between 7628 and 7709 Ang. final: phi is 20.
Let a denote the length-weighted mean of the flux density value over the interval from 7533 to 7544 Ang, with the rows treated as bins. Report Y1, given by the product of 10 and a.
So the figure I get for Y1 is 597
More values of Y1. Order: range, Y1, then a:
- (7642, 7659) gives 572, 57.2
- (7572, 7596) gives 587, 58.7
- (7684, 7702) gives 567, 56.7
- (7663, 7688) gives 574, 57.4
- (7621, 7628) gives 587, 58.7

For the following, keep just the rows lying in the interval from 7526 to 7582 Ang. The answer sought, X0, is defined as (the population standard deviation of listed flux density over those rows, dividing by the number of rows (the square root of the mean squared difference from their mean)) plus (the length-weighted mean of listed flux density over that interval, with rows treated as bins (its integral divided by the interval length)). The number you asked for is 60.0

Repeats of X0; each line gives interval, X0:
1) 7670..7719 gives 58.7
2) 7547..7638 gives 60.0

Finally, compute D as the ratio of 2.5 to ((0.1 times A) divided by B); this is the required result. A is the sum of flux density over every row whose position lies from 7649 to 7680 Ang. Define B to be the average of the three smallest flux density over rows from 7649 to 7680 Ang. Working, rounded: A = 512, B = 53.4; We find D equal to 2.60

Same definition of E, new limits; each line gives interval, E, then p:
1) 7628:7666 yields 0.2482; 1.77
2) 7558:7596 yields 0.2498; 1.78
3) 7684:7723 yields 0.2471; 1.77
